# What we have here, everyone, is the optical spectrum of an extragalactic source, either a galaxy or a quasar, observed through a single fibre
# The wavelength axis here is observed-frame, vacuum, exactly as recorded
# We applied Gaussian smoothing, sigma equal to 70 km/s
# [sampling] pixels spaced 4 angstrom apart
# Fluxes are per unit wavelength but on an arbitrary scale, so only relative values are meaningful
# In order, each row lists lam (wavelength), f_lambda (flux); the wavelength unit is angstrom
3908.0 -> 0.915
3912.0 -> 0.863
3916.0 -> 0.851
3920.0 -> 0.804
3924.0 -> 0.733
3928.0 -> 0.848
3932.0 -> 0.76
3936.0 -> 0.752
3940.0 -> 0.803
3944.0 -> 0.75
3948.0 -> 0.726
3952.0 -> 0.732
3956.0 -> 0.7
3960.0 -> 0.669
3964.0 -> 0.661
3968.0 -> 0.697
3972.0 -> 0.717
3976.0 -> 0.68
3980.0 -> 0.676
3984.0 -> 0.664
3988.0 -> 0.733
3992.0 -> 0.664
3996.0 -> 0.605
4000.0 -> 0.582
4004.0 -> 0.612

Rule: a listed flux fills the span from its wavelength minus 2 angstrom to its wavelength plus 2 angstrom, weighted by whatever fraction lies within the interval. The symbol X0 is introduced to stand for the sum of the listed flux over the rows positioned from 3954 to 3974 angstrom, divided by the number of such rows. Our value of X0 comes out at 0.689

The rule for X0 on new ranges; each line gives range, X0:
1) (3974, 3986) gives 0.673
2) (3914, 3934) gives 0.799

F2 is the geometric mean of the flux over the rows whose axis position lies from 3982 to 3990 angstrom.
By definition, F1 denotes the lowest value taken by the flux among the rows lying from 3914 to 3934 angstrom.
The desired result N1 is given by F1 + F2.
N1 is 1.43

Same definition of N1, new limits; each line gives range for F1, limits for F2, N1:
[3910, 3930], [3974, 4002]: 1.39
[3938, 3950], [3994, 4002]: 1.32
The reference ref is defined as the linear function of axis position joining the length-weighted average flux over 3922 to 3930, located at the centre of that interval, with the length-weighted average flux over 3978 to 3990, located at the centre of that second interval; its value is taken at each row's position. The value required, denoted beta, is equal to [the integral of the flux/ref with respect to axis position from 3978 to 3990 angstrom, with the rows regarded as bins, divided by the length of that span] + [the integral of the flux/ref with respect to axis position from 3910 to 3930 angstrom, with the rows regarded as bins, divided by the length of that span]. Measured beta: 2.02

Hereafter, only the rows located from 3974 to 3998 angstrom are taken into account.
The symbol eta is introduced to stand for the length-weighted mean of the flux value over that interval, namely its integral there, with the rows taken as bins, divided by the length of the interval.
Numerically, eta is 0.670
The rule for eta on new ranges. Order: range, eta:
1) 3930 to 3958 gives 0.746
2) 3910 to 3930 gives 0.820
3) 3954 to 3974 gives 0.689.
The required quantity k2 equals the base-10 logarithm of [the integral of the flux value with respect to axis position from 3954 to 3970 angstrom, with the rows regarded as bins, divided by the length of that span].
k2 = -0.17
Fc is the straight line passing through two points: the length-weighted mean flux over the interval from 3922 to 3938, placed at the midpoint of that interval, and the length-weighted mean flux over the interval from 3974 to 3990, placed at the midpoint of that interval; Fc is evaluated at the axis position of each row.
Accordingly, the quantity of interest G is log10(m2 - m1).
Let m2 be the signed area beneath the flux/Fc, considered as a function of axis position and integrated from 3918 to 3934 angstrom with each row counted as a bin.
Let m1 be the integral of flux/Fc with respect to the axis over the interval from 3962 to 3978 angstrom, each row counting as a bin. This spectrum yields -0.3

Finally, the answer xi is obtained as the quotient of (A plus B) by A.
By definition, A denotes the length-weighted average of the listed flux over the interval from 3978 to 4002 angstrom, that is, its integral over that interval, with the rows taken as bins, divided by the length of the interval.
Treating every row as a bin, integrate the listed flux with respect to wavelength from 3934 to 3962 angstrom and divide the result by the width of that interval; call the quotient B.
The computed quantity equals 2.12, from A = 0.65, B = 0.733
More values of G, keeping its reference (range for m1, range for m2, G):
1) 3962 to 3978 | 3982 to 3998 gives -0.7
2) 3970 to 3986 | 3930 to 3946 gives -0.4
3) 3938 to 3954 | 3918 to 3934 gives -1.8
